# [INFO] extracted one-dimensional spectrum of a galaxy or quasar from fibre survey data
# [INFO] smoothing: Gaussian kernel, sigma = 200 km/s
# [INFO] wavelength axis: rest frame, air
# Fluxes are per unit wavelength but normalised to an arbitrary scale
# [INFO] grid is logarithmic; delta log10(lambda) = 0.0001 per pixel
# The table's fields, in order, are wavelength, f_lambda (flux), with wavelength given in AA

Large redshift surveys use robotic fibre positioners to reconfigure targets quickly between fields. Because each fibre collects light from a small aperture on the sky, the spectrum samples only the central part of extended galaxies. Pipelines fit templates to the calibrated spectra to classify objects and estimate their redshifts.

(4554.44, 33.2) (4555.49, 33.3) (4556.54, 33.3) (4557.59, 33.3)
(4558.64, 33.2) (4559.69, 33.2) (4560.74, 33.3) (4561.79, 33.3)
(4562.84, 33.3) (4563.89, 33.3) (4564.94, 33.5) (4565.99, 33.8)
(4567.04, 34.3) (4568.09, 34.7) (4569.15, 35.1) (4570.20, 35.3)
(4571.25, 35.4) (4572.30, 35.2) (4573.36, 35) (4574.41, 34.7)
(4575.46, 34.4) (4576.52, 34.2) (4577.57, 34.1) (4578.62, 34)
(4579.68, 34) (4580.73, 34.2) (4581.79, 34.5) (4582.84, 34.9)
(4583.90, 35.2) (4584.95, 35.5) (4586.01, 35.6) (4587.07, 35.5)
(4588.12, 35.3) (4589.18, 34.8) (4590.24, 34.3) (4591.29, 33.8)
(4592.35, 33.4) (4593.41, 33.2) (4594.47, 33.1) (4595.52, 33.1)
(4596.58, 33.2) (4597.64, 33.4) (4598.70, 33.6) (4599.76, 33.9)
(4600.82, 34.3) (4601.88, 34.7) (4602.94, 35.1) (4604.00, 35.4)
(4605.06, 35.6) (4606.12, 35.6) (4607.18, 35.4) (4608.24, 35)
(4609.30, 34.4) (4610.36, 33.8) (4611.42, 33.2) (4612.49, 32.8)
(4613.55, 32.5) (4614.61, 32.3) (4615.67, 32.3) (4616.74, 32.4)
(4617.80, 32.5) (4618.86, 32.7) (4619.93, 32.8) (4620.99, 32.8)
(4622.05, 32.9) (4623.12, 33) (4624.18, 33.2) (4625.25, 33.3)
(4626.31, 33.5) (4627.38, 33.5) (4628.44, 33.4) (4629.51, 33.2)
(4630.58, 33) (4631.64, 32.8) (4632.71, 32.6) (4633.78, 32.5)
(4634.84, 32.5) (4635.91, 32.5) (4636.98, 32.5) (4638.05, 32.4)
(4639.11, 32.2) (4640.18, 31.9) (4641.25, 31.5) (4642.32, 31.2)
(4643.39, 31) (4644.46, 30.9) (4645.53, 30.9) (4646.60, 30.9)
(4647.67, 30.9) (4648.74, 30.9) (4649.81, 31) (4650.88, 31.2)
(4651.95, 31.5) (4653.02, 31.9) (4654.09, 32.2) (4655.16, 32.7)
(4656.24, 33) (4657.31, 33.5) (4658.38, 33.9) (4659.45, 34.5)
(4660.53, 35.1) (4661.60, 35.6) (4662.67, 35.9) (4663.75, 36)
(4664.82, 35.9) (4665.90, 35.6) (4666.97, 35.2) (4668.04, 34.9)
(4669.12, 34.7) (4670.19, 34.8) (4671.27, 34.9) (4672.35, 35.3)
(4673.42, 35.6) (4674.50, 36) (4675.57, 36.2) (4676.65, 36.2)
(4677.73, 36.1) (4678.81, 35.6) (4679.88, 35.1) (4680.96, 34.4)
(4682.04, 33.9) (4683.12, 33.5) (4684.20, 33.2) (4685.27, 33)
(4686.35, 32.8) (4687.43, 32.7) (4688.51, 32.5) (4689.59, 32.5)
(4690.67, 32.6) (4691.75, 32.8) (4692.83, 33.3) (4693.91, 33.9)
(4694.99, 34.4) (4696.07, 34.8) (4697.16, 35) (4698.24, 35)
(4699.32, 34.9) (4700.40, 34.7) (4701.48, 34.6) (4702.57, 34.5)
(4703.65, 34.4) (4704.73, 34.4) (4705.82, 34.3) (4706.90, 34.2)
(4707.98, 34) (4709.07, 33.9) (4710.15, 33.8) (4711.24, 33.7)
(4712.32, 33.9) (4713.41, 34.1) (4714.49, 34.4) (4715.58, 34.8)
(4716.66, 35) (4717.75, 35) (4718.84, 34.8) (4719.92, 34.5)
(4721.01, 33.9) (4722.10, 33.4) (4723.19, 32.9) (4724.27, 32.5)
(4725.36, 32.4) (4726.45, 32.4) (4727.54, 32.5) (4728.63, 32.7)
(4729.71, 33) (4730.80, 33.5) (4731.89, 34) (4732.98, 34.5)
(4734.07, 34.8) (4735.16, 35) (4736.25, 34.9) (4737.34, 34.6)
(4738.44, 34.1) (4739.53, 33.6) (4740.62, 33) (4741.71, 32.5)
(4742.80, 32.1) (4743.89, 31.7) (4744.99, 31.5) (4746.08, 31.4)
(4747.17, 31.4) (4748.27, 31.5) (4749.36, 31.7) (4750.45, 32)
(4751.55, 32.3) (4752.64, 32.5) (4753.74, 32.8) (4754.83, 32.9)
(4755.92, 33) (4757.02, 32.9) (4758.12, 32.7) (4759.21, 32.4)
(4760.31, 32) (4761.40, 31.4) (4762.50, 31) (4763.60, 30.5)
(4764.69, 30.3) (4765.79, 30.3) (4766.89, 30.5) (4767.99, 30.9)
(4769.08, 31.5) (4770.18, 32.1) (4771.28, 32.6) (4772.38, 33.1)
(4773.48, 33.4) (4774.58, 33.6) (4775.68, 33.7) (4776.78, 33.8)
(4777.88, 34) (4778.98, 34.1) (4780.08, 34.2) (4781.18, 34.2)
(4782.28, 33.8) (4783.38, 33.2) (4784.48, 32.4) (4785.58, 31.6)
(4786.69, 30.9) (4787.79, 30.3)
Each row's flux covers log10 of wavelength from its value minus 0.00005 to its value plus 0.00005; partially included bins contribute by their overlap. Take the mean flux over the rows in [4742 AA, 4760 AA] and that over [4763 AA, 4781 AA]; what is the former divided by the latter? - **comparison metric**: 0.99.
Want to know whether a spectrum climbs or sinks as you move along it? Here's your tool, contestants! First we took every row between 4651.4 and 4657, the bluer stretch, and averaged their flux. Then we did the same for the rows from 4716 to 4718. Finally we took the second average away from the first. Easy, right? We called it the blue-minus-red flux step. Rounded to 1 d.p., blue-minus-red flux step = -2.7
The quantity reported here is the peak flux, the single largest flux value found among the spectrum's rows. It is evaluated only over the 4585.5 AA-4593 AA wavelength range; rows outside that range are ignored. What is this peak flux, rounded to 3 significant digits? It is 35.6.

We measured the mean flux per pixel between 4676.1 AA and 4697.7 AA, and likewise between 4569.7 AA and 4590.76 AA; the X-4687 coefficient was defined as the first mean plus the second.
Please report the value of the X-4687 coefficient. 68.7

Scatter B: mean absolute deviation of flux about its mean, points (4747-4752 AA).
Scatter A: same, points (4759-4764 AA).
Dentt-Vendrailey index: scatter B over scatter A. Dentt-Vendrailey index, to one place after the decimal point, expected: 0.5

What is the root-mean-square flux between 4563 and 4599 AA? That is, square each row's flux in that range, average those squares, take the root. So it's 34.4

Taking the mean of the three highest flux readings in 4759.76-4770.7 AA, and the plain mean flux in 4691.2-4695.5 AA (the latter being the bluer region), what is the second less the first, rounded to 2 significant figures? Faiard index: 1.7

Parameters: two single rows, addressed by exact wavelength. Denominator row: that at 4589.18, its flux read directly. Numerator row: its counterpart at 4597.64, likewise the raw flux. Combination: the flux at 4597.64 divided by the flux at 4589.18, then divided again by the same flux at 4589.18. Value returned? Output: 0.0276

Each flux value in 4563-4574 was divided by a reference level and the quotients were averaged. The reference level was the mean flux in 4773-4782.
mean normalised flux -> 1.02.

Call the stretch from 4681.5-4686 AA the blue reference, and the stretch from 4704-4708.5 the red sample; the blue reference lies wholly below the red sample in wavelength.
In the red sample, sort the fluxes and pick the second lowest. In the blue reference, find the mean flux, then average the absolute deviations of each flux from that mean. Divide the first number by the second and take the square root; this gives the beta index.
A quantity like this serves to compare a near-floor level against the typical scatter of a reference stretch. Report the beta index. 10.7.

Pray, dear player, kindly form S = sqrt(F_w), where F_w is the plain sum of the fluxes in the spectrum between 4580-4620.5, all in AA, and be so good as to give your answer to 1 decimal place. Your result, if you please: 36.0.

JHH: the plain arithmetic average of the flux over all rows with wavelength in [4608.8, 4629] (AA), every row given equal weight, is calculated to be 33.0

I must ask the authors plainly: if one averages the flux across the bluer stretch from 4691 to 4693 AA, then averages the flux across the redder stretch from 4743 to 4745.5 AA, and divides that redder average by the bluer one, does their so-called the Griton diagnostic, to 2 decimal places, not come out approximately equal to 0.96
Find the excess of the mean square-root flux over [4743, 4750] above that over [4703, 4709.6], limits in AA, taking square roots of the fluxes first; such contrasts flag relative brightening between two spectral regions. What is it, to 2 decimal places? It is -0.23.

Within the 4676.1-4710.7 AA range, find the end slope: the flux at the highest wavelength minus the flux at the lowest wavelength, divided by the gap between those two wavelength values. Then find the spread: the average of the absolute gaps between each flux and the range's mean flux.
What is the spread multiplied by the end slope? -0.058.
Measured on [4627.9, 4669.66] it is 0.044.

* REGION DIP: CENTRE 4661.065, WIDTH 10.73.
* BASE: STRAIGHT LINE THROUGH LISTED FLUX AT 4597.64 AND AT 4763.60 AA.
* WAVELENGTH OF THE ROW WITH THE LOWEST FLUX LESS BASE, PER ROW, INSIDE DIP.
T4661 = 4656.24 AA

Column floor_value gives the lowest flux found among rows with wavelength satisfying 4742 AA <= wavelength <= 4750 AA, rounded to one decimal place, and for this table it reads 31.4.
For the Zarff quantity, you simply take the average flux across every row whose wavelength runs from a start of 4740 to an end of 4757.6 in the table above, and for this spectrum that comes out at 32.2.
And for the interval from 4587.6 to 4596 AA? 33.9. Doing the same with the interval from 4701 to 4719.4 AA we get 34.3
